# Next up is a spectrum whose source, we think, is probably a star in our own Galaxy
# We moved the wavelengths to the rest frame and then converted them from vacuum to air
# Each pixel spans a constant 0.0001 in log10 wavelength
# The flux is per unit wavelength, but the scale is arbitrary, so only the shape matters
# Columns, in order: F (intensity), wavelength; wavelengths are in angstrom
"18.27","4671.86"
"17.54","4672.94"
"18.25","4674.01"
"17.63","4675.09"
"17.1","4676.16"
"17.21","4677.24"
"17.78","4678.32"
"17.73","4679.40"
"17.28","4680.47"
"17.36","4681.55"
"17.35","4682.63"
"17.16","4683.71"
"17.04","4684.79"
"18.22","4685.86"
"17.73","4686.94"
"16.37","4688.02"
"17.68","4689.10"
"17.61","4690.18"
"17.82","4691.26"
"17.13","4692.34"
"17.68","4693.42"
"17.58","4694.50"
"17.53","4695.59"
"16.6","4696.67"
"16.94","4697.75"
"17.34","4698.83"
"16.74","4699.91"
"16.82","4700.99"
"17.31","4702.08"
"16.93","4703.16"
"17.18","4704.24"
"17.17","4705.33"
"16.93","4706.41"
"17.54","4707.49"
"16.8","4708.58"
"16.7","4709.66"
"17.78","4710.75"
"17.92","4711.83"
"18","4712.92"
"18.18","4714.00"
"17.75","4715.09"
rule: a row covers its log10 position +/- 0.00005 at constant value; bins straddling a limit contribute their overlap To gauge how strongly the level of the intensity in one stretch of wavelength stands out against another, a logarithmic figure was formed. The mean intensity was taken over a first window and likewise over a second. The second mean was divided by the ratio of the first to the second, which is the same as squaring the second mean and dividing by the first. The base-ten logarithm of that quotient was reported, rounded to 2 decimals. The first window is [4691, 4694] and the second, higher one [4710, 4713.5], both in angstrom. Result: 1.26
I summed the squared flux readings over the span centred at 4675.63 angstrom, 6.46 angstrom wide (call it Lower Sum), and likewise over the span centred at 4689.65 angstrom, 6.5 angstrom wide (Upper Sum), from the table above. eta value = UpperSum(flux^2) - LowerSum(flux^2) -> -40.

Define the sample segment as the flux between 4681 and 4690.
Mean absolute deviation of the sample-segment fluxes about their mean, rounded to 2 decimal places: 0.38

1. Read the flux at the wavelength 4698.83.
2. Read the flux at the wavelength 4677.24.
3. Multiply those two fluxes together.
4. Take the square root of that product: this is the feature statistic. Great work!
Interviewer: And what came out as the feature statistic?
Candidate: 17.3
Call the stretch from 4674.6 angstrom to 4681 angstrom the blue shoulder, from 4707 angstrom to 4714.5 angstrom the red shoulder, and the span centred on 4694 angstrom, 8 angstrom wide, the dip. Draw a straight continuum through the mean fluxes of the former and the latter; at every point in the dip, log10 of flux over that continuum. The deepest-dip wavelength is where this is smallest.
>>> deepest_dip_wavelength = 4696.67 angstrom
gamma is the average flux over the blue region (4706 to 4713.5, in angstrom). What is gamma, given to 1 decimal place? 17.4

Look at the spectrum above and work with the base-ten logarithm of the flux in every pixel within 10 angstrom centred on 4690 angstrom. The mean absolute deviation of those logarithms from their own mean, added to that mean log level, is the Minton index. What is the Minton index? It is 1.253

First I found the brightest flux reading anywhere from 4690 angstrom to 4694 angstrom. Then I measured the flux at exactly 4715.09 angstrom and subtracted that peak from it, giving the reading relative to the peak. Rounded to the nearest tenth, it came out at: -0.1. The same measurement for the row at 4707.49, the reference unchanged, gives -0.3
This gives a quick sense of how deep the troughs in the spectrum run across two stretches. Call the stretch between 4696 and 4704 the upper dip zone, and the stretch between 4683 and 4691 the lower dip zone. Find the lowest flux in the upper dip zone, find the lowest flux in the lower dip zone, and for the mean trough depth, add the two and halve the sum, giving 16.5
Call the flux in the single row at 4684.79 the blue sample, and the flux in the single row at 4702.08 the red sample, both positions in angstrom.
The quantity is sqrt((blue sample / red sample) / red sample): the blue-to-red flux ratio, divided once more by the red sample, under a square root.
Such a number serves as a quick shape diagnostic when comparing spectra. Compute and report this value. 0.238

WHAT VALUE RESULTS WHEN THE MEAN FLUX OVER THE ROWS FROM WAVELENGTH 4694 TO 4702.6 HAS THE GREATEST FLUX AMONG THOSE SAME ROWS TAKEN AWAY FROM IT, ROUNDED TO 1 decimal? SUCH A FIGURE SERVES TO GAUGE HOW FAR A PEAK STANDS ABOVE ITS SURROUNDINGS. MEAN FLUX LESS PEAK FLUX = -0.5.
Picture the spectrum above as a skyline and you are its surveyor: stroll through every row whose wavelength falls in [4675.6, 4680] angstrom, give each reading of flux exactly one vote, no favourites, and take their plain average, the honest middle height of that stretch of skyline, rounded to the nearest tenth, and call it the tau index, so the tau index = 17.5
